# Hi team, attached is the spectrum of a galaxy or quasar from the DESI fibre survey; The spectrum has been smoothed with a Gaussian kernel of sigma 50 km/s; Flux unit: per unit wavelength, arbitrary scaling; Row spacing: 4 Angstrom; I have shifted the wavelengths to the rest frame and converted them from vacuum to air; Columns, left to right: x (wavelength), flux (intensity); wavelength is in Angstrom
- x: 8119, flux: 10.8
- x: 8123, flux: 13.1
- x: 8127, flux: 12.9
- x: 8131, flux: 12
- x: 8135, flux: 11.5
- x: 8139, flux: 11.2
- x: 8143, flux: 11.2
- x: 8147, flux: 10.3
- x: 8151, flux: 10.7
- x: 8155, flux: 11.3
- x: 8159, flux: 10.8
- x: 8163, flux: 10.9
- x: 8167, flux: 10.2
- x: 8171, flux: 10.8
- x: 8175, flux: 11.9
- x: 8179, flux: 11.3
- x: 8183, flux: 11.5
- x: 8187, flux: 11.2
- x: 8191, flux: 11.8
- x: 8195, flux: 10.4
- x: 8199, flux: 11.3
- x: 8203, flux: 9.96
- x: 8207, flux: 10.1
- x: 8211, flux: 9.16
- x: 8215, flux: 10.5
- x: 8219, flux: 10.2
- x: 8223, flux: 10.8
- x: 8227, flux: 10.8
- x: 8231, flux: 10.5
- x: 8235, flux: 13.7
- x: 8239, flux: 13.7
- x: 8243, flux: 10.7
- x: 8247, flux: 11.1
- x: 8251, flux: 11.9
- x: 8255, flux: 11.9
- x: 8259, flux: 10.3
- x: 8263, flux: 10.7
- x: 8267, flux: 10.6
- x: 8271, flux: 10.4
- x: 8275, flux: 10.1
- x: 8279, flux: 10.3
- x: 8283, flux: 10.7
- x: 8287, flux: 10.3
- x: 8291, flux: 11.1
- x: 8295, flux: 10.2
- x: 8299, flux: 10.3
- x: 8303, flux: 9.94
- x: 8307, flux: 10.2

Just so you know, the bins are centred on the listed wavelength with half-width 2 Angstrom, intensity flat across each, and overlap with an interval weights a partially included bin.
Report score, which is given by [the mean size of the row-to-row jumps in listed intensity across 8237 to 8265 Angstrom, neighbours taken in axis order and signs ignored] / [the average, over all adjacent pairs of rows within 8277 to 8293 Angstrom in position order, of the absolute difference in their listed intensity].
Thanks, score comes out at 1.9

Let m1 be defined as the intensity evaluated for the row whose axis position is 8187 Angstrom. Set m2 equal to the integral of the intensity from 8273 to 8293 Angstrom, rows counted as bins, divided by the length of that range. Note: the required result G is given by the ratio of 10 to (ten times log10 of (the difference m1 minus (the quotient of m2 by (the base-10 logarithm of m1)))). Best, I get 13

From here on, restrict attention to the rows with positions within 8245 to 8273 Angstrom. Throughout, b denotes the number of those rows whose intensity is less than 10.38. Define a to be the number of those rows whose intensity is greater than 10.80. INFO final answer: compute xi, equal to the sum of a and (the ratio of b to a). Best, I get 3.3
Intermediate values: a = 3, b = 1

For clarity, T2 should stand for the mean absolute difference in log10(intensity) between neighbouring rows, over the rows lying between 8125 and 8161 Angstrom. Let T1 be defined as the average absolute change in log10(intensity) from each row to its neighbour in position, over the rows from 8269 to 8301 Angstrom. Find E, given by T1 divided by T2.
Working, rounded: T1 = 0.018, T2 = 0.020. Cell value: 0.93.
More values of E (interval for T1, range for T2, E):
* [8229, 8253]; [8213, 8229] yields 4.31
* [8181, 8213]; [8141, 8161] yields 1.36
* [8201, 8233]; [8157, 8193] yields 1.10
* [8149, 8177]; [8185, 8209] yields 0.68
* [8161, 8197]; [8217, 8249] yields 0.68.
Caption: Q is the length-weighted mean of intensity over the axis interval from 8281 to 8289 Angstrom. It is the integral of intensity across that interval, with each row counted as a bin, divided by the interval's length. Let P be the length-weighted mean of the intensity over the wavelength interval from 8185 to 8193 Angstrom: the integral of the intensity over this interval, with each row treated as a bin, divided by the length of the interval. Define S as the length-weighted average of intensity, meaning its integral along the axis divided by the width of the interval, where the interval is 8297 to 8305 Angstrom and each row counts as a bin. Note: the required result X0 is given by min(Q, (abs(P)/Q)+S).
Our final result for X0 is 10.5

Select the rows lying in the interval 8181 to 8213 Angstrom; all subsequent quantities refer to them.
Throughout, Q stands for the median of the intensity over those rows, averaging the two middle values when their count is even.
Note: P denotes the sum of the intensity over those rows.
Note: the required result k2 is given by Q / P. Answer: 0.126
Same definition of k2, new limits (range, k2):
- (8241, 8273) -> 0.122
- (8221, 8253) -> 0.117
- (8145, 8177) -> 0.124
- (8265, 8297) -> 0.124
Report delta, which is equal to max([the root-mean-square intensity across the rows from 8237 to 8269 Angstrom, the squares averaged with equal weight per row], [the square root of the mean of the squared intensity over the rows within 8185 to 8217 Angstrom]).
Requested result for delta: 11.4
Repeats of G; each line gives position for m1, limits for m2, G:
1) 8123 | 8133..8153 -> 2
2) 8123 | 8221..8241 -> 3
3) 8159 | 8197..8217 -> -30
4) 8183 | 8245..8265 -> -56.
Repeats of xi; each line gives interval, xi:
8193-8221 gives 5.0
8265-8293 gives 4.0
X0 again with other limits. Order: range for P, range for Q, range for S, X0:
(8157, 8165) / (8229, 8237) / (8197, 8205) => 11.5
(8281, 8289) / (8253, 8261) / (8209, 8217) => 10.8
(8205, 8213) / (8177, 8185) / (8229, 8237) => 11.4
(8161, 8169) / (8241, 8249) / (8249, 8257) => 10.9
